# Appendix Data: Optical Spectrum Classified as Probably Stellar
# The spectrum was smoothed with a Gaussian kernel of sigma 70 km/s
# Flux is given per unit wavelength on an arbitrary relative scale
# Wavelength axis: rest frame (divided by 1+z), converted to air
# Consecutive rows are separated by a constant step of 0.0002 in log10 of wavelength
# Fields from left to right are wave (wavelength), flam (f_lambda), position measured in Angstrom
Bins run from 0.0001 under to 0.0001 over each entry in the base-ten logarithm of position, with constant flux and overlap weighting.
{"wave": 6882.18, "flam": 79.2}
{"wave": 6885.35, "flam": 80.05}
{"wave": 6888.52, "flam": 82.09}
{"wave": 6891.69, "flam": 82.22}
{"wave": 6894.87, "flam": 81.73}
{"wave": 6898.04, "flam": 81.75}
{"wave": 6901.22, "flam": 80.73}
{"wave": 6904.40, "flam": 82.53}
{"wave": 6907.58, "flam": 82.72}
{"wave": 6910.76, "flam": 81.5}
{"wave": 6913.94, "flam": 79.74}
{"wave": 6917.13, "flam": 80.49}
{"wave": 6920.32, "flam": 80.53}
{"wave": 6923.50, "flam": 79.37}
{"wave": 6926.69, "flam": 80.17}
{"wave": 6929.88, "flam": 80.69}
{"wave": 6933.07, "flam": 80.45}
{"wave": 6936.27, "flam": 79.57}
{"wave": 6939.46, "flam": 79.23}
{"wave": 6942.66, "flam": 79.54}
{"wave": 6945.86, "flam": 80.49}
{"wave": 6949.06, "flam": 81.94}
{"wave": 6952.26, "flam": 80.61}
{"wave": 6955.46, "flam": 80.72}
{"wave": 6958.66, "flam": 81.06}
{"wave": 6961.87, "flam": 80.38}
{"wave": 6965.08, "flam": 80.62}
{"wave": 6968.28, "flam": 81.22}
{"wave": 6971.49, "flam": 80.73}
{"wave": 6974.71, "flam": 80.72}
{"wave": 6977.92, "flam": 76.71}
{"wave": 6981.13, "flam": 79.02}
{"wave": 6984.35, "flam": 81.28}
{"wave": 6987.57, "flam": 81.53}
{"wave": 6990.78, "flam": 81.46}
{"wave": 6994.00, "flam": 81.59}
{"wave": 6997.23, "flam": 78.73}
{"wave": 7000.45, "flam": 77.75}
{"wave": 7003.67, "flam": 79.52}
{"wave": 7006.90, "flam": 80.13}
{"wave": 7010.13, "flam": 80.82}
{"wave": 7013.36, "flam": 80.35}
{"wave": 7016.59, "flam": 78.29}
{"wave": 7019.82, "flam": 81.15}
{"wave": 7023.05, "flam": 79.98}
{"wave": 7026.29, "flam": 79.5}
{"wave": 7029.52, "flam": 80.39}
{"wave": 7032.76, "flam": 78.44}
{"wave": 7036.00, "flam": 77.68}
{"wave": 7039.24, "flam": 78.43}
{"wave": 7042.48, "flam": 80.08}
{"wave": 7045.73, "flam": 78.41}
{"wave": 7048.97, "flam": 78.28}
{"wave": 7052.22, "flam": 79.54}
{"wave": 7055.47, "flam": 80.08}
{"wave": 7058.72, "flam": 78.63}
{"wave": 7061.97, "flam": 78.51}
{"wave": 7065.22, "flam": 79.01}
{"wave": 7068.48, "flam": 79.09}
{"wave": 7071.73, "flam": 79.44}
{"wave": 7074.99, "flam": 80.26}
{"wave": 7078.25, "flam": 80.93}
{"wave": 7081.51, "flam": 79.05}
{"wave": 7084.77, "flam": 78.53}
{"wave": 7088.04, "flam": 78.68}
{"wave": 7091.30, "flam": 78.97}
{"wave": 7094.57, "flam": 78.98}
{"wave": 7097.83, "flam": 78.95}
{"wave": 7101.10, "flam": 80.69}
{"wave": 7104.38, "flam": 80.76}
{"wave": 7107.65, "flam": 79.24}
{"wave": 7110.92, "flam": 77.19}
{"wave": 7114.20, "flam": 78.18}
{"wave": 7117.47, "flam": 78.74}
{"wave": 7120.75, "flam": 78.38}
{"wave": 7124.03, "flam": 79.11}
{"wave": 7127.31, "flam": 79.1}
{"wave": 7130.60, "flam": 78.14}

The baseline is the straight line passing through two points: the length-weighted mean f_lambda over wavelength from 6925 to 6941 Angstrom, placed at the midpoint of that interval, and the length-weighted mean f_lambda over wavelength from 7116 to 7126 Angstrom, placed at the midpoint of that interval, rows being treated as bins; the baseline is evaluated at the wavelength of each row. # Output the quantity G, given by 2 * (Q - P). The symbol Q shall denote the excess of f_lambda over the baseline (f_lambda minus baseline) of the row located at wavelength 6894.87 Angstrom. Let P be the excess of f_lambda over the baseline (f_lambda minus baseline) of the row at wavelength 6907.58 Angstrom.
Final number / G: -2.2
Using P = 2.5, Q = 1.5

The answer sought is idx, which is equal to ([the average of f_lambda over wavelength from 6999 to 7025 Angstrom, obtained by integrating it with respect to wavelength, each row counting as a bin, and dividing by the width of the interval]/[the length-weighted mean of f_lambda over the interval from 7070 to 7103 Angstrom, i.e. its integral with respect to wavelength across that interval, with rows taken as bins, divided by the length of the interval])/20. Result 0.0502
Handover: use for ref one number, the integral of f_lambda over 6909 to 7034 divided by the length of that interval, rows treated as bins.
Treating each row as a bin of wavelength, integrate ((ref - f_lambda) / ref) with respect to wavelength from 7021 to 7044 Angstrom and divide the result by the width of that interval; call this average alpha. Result 0.012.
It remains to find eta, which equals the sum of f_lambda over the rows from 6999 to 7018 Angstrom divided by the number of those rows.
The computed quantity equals 79.5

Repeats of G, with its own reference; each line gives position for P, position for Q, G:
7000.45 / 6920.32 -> 4.5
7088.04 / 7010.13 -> 3.2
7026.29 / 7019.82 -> 3.2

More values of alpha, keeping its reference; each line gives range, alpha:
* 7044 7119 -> 0.013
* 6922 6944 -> 0.004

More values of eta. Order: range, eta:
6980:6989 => 80.6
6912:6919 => 80.1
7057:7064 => 78.6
